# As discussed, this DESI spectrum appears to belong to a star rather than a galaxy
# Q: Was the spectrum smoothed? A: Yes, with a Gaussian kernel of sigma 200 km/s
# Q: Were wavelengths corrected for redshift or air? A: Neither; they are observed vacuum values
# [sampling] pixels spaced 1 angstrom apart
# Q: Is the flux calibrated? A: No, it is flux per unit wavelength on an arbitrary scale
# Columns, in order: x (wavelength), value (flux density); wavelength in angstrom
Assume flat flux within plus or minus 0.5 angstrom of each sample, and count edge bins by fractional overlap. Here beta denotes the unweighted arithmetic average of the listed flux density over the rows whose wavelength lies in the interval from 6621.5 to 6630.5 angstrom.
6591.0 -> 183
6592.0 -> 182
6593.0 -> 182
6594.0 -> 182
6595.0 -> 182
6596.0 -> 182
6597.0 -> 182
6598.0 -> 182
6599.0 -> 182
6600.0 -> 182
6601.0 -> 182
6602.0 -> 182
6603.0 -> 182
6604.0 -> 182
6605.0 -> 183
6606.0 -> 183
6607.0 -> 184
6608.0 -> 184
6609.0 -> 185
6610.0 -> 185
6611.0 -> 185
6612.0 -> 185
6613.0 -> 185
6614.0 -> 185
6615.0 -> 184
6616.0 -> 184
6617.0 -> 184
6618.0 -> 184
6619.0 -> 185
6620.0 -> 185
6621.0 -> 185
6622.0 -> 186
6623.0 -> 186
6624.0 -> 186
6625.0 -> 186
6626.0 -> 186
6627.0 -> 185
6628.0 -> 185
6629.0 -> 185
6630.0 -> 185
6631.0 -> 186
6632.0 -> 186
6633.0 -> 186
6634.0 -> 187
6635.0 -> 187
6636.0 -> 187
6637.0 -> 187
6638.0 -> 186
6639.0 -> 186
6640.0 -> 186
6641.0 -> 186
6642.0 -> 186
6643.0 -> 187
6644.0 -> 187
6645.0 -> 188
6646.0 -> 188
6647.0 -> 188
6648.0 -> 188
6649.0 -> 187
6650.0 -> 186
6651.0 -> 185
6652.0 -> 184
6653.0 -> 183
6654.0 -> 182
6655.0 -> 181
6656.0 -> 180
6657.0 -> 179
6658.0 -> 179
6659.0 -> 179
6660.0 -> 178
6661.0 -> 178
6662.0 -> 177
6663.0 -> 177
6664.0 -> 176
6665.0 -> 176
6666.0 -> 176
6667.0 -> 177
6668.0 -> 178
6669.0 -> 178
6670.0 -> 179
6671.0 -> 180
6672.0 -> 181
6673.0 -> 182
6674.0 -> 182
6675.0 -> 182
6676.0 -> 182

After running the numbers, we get 186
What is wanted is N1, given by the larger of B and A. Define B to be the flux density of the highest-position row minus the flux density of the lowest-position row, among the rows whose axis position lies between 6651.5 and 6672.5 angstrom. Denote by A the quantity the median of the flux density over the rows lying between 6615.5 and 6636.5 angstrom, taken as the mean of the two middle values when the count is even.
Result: 186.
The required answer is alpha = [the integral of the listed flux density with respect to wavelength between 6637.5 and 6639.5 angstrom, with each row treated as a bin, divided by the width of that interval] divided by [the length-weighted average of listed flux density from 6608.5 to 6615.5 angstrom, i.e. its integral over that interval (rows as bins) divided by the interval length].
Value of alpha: 1.006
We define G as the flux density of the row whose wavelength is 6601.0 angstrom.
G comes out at 182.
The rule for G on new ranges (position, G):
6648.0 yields 188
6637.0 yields 187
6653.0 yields 183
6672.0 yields 181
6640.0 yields 186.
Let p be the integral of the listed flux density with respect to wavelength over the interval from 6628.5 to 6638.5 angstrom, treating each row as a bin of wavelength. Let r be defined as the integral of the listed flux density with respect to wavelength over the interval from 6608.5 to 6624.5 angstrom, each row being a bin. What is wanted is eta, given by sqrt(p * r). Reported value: 2347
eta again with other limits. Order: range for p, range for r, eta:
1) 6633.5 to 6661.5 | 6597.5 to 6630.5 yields 5603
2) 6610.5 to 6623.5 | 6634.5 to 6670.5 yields 3974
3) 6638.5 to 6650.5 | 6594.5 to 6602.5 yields 1807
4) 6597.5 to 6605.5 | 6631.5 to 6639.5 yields 1474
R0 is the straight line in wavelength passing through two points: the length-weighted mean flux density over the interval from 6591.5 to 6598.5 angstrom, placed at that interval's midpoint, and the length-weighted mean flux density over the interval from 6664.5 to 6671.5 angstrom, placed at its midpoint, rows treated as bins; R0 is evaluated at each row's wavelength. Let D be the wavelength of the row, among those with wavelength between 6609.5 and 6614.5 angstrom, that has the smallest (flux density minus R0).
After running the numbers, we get 6610.0 angstrom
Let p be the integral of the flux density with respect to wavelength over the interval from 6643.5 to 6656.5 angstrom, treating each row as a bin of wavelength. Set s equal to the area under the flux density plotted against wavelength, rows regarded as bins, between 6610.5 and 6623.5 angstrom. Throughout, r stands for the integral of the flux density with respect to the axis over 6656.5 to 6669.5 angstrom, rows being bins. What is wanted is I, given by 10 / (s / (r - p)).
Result -0.41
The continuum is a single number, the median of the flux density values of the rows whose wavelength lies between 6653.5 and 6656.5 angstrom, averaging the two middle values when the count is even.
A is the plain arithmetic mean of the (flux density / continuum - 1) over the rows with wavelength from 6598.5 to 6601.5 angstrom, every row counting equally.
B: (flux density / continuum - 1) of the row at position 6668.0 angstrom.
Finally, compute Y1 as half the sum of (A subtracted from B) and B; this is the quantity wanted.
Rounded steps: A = 0.006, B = -0.017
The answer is -0.019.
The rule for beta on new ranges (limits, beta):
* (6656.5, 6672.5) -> 178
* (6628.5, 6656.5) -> 186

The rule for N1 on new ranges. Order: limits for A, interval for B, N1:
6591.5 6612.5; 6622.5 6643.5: 182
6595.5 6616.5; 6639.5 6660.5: 183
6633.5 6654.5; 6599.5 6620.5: 187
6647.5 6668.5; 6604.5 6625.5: 179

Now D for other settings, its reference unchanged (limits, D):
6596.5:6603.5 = 6597.0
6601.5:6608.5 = 6602.0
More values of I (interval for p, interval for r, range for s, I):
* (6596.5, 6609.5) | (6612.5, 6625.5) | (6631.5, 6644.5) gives 0.12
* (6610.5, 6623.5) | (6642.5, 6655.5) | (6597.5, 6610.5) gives 0.05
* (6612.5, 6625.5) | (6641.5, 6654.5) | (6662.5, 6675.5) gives 0.06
